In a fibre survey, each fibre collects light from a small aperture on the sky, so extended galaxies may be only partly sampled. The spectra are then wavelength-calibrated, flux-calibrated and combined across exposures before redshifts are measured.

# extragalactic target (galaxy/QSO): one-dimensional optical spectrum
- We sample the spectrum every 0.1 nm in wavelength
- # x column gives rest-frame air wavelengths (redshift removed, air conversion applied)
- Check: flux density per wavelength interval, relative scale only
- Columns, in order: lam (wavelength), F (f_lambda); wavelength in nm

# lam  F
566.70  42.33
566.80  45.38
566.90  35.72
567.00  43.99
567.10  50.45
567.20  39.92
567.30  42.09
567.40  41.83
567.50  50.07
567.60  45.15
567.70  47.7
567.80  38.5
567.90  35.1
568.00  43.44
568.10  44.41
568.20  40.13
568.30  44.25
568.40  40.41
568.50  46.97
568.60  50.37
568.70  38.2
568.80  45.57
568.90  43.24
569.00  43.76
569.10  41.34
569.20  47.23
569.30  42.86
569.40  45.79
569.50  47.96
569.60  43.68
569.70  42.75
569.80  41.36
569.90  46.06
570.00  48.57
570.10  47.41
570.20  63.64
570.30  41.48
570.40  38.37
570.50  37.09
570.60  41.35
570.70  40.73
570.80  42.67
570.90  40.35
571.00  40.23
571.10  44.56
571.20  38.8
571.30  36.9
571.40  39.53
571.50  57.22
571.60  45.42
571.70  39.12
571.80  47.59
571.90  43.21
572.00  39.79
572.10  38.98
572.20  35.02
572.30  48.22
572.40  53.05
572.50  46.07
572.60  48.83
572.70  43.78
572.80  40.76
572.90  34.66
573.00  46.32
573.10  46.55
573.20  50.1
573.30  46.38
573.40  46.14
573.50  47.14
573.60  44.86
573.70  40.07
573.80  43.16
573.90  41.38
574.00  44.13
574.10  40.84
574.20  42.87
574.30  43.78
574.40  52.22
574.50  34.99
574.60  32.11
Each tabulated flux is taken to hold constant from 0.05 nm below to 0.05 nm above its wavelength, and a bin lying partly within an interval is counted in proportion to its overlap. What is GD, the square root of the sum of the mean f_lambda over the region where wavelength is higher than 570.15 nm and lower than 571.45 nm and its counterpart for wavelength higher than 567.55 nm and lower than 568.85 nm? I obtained 9.22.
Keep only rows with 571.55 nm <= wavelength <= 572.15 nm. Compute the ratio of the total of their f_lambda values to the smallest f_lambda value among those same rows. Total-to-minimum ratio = 6.5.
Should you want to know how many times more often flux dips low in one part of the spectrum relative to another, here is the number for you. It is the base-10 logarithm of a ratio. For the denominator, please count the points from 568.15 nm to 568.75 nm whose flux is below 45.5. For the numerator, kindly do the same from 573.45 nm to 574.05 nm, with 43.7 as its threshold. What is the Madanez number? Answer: -0.12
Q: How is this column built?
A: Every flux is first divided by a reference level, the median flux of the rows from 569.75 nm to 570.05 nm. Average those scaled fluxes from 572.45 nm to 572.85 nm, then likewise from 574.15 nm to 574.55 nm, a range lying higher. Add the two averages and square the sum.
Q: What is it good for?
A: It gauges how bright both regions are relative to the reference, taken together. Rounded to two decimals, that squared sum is 3.68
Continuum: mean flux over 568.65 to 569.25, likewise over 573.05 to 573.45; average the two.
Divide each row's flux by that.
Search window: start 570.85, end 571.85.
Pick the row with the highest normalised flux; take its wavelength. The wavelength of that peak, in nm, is 571.50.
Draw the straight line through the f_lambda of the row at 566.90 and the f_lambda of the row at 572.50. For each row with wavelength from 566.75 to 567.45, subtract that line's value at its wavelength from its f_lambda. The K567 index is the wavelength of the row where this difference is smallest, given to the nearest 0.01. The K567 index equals 566.90 nm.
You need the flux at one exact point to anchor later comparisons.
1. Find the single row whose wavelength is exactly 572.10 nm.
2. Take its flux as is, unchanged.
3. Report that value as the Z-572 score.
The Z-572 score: 38.98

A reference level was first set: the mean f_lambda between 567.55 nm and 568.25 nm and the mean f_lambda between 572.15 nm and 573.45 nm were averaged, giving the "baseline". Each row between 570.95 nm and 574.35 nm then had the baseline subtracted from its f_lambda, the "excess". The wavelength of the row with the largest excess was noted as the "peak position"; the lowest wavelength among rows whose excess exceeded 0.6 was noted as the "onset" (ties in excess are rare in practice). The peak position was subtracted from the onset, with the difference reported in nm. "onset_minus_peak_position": -0.40 nm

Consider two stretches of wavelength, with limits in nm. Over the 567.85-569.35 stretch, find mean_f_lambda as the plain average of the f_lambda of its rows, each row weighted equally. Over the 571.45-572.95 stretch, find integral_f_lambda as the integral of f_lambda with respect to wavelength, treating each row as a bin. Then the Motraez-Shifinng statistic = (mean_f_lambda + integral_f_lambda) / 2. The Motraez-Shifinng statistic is 54.66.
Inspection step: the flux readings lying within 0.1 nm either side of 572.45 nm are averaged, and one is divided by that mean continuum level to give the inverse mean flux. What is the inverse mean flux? 0.020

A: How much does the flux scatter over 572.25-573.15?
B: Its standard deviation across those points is 5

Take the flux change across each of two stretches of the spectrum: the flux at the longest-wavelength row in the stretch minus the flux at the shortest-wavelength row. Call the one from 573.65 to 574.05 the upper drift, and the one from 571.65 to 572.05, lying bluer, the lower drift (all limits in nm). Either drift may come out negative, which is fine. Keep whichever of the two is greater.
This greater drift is 4.1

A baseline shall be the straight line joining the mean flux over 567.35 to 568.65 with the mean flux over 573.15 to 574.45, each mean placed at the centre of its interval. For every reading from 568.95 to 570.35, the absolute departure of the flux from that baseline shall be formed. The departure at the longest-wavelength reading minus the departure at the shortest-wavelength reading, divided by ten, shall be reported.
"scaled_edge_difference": 0.3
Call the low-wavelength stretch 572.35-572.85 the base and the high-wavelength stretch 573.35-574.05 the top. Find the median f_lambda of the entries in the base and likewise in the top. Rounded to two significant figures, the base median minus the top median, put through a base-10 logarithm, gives 0.29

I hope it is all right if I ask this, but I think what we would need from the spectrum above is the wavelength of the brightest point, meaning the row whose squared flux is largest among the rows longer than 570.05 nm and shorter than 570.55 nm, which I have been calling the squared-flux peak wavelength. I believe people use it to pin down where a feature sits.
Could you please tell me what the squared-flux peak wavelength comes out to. 570.20 nm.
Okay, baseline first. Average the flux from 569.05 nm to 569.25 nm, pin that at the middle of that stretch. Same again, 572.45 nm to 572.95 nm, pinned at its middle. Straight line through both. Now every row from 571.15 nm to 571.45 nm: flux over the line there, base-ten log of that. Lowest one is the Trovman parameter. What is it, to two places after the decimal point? -0.07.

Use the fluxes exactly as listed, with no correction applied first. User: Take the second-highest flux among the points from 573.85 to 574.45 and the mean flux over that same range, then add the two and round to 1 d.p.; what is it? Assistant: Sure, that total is 88.3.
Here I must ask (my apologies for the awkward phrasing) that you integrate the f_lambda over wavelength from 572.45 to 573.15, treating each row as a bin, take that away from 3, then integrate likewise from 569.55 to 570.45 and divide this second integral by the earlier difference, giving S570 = -1.49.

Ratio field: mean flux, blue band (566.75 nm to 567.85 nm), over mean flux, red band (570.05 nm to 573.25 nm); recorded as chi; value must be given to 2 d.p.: 1.00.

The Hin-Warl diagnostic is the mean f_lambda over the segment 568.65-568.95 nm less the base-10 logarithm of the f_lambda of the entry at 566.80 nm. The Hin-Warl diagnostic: 40.7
